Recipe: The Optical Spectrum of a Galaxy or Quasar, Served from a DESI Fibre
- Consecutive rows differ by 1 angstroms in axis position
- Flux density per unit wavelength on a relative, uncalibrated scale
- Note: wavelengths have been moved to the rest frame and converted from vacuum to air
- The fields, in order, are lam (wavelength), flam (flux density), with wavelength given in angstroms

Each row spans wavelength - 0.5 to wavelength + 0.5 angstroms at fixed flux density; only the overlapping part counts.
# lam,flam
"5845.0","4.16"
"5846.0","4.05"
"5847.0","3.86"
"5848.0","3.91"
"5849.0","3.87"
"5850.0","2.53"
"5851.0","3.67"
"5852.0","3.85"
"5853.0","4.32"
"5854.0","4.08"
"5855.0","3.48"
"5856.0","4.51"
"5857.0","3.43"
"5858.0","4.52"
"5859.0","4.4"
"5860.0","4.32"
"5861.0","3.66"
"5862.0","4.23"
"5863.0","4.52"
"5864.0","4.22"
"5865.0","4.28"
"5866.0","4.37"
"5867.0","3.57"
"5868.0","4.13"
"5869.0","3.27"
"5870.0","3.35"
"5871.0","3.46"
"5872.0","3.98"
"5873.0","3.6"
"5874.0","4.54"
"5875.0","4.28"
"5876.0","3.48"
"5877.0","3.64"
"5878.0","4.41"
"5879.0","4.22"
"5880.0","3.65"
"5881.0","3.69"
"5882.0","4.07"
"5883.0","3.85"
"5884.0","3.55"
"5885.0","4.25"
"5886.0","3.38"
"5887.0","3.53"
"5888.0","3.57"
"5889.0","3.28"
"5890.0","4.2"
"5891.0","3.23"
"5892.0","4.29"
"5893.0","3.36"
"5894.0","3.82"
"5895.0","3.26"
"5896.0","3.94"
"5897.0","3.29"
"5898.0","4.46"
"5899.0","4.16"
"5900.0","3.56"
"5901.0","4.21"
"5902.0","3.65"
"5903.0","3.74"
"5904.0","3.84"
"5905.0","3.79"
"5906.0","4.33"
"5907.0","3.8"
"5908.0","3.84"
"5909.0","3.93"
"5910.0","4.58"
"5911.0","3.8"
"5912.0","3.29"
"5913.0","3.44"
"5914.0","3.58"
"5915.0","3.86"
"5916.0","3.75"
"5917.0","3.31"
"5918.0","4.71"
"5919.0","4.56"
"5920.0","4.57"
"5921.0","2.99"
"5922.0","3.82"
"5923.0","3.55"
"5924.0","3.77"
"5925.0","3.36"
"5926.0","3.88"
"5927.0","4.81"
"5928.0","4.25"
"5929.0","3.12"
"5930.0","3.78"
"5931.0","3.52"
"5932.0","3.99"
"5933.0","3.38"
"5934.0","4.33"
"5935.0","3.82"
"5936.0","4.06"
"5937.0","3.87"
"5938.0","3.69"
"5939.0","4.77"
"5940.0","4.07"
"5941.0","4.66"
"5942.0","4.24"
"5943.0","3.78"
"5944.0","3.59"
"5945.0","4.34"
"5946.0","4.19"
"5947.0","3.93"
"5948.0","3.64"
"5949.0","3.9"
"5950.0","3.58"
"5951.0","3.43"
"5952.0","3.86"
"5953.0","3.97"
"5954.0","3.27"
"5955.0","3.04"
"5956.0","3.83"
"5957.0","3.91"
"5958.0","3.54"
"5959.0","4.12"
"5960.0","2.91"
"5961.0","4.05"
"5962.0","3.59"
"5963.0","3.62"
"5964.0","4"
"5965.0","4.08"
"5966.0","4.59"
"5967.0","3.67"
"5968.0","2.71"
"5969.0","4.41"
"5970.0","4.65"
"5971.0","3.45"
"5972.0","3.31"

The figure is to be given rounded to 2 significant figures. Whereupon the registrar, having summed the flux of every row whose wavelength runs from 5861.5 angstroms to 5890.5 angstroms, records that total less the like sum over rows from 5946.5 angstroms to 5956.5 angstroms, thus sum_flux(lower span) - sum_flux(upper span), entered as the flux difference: 76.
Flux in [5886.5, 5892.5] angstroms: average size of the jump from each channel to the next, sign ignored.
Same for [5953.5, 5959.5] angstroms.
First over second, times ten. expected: 16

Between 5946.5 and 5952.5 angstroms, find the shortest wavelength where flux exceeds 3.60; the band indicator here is 5947.0 angstroms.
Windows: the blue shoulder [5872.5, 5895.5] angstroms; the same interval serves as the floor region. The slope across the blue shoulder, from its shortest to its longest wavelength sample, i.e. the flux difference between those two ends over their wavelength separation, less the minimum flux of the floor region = -3.245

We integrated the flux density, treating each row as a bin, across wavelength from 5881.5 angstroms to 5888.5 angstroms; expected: 26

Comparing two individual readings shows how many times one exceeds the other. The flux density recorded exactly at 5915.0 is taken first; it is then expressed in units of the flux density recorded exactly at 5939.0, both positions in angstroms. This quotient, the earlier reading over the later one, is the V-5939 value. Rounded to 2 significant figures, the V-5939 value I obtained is 0.81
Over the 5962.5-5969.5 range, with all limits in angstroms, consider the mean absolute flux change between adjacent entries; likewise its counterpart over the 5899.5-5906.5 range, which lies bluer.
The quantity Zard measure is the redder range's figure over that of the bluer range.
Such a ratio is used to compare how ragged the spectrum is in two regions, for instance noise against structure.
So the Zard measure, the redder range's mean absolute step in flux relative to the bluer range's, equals 2.29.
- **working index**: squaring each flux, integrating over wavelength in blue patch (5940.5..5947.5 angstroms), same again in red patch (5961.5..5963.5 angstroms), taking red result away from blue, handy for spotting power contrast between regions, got 93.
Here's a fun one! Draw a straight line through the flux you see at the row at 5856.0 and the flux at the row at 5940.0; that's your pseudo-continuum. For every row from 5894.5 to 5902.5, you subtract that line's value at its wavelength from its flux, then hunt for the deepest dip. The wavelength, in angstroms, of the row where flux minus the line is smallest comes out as 5895.0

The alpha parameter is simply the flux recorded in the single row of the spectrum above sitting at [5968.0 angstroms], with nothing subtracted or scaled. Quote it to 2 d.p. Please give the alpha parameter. 2.71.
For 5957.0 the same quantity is 3.91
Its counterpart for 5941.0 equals 4.66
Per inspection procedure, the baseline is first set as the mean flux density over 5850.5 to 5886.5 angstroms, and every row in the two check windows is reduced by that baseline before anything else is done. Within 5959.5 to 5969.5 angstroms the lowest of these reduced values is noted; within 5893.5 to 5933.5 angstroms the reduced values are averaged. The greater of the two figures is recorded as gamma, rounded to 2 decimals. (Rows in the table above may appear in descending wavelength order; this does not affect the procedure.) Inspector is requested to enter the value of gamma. -0.12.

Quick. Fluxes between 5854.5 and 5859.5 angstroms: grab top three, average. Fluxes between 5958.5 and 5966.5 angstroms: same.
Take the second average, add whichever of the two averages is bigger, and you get 8.7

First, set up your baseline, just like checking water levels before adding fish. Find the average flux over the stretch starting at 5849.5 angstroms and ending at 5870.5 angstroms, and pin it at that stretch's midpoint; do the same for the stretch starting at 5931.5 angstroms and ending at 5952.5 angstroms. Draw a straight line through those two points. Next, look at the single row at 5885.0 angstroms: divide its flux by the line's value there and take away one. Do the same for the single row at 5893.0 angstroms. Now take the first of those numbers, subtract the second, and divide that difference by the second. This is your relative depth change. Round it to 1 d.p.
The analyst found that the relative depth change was -1.5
